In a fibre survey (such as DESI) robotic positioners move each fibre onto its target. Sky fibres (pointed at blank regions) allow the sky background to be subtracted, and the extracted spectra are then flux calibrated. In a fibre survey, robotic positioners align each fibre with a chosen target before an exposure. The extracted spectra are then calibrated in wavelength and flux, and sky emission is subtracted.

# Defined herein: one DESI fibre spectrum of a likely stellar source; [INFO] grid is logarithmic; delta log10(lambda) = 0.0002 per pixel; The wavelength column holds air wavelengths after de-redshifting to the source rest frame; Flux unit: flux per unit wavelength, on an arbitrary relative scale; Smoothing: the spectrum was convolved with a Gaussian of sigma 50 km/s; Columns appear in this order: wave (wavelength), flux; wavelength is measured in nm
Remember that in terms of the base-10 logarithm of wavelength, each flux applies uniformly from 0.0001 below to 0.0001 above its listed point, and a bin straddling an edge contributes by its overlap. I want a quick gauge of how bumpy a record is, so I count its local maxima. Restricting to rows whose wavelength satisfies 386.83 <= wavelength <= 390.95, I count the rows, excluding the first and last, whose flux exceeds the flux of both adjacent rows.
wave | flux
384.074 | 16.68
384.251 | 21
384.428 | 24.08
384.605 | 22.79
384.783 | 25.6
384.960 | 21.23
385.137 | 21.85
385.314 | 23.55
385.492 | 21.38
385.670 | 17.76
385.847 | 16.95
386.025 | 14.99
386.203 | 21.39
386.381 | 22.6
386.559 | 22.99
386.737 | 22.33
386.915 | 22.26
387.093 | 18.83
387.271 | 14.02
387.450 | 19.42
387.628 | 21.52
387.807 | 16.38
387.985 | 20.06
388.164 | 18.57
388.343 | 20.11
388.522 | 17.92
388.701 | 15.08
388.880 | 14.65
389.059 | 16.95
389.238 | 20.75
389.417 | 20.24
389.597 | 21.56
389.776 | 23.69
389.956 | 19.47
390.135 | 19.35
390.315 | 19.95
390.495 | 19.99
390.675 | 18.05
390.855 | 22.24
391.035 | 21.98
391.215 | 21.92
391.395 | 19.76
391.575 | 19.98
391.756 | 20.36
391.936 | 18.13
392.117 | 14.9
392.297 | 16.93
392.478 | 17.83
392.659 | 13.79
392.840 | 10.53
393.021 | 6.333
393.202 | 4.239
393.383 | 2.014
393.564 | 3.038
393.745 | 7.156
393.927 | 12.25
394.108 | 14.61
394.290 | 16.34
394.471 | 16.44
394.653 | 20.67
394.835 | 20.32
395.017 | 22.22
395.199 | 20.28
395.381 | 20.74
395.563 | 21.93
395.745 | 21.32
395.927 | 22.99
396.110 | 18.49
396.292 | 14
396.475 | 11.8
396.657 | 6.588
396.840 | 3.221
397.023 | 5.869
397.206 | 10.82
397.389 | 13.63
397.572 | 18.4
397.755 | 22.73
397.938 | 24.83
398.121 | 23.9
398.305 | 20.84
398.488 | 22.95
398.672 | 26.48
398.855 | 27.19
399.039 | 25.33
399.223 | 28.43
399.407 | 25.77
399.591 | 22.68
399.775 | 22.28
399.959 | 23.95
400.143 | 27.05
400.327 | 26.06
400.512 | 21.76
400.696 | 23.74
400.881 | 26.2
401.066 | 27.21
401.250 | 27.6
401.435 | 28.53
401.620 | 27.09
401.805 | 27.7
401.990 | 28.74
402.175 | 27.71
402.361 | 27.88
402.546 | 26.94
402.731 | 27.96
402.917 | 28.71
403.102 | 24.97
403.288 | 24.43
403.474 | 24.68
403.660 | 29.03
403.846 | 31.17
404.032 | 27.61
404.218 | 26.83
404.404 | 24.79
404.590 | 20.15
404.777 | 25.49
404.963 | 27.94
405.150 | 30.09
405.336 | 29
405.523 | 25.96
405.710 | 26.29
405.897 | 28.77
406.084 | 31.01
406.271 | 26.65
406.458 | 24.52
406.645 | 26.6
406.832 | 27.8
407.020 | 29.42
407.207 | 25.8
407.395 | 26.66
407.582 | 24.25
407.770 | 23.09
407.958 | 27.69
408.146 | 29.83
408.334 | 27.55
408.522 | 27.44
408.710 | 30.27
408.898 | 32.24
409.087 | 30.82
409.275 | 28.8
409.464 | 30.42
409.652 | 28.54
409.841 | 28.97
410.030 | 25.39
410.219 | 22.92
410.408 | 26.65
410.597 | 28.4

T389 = 6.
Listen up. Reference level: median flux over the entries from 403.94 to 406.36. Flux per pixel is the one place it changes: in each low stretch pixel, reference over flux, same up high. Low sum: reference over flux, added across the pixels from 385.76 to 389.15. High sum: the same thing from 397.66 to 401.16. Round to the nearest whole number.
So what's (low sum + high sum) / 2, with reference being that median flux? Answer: 24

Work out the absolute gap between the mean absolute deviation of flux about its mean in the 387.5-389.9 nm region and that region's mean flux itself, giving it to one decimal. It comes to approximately 16.8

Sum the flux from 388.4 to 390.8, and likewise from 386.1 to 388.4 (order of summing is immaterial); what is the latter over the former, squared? 1.1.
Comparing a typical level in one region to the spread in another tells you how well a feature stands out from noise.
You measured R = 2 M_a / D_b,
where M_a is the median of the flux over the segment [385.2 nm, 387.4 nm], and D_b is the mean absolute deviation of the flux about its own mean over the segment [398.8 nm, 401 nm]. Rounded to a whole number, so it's 24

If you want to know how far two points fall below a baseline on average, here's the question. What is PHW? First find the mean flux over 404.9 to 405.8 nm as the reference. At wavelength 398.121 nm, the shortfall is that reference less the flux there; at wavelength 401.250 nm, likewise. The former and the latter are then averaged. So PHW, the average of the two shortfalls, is 2.1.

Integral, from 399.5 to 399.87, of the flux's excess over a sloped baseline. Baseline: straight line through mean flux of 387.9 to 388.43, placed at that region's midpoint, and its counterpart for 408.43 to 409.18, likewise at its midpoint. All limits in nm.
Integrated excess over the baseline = -1.1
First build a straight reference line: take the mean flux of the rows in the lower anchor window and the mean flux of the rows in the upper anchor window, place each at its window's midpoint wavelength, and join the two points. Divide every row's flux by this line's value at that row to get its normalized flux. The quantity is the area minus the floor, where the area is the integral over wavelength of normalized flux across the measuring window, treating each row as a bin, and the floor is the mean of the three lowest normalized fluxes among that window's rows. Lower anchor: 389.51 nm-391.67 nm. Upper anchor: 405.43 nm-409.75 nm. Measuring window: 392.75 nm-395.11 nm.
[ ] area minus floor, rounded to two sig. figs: 1.1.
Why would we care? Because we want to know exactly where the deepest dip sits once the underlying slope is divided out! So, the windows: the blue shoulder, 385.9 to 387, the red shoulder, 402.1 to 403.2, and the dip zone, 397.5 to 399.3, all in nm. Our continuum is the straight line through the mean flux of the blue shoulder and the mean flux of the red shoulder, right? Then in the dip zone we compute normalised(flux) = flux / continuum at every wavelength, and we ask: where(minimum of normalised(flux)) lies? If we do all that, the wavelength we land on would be 397.572 nm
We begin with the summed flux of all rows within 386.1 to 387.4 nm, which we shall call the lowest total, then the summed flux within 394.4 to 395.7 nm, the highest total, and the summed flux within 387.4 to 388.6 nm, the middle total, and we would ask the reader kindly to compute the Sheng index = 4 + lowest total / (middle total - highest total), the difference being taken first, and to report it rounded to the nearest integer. -13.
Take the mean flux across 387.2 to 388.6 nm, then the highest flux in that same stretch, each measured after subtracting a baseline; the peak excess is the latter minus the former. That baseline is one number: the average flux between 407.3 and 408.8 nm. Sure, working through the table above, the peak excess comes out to 3.0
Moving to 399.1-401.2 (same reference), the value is 3.4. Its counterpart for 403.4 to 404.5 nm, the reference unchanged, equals 3.8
